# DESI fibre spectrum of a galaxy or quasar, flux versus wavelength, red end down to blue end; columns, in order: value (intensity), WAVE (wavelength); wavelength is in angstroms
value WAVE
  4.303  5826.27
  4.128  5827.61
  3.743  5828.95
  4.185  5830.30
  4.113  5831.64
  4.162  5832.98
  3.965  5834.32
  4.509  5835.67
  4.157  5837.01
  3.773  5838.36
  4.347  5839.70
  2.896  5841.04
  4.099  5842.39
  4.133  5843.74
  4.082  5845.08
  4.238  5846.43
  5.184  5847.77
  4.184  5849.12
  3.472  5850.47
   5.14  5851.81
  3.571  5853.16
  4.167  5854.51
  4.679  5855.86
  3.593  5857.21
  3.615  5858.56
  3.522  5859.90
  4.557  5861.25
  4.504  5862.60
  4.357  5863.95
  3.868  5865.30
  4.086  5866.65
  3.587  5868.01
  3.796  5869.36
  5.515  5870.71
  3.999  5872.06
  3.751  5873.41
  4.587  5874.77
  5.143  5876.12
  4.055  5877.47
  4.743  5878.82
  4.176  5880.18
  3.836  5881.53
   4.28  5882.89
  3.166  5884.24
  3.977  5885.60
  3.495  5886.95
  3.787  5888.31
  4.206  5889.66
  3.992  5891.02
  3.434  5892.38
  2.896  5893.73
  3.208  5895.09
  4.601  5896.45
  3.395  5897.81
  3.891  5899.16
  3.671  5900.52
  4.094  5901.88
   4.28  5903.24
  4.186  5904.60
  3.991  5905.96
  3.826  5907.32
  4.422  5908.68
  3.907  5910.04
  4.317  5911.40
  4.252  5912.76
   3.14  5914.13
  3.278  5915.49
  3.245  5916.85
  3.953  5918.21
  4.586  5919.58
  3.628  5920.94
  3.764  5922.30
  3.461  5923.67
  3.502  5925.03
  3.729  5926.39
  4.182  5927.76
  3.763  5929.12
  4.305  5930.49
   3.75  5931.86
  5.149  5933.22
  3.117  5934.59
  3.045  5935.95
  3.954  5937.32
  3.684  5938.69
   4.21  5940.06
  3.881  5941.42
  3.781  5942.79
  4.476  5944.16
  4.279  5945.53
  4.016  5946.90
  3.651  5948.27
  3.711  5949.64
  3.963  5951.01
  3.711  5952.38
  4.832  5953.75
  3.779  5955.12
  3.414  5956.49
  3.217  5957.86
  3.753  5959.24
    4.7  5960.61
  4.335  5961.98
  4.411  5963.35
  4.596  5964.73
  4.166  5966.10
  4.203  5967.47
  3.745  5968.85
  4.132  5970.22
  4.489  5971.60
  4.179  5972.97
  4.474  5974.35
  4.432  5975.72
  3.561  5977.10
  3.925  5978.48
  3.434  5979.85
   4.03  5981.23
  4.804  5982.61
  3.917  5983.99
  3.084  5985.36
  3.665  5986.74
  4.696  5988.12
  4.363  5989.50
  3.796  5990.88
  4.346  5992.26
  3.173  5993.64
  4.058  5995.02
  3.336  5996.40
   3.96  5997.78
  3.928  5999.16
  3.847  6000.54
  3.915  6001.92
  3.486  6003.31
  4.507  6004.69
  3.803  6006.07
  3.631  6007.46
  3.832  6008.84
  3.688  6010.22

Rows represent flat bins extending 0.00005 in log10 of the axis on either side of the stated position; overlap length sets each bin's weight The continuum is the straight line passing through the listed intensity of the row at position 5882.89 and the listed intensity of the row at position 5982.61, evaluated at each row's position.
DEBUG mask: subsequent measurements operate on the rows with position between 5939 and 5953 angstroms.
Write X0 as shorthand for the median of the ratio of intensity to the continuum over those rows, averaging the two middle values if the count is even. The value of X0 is 0.850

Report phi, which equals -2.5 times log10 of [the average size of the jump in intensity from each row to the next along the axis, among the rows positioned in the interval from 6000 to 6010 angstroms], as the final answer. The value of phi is 0.9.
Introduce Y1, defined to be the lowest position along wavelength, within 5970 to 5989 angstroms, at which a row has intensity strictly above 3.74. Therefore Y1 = 5970.22 angstroms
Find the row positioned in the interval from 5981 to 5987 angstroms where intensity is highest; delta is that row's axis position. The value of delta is 5982.61 angstroms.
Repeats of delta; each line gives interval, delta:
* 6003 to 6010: 6004.69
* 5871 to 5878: 5876.12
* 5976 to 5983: 5982.61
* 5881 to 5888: 5882.89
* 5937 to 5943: 5940.06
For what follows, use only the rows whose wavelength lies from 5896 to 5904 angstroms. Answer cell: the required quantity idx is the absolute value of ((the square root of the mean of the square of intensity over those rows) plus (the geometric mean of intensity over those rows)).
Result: 8.0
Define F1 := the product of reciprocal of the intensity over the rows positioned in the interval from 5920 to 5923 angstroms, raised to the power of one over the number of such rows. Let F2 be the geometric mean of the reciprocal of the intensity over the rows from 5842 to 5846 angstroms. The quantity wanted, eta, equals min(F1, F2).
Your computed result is 0.244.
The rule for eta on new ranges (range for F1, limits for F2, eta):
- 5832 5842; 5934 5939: 0.254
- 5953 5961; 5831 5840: 0.242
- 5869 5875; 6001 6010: 0.234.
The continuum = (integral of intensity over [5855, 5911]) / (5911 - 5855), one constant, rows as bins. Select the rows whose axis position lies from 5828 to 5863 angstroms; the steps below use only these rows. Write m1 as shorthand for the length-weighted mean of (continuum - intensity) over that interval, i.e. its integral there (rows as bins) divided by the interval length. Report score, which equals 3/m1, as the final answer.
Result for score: -38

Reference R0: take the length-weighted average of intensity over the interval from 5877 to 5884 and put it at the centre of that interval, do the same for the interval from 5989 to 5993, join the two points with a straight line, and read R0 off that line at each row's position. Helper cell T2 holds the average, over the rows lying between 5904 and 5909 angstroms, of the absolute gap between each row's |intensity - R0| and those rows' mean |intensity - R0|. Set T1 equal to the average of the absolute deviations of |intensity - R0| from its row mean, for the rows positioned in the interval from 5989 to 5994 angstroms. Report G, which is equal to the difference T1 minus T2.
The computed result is 0.17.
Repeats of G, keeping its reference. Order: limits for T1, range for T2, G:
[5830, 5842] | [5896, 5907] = 0.06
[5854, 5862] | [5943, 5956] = 0.02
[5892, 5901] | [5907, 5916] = -0.04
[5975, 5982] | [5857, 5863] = 0.11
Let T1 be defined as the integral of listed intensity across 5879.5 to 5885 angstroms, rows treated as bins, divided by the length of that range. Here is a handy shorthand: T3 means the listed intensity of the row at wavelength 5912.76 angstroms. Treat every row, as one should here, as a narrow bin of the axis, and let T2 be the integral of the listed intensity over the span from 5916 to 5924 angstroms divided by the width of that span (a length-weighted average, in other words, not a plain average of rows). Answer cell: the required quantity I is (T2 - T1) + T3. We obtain 4.2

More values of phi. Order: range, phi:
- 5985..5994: 0.4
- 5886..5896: 1.0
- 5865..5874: 0.3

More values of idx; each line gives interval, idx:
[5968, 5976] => 8.5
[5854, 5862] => 8.0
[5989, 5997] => 7.7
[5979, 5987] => 7.6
